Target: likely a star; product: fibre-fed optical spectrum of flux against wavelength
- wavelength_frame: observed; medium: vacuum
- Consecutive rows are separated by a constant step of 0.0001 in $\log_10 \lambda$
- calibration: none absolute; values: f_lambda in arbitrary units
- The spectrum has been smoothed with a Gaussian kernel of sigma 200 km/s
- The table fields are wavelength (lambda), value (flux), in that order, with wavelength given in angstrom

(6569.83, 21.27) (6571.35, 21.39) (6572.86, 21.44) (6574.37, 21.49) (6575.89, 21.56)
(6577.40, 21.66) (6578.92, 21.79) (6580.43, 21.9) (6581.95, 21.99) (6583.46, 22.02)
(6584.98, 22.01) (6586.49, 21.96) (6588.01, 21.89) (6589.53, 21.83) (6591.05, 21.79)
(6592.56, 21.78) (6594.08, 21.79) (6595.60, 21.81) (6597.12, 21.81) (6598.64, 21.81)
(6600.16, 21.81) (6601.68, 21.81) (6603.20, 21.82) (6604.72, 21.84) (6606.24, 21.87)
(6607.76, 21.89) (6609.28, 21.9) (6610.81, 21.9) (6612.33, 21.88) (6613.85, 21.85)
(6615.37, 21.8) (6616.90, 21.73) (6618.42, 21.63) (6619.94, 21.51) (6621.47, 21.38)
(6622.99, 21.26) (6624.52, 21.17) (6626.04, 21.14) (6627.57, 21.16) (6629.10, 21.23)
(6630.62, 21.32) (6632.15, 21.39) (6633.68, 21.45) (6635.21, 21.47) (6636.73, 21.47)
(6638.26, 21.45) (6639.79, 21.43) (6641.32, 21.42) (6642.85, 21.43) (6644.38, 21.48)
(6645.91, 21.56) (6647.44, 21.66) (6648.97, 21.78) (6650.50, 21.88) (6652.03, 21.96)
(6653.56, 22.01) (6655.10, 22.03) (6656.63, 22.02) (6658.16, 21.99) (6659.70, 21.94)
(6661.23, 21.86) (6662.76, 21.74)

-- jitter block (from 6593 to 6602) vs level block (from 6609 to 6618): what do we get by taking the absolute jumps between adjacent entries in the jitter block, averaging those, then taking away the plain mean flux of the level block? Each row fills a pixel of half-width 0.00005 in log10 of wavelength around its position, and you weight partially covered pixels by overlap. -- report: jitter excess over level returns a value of -21.8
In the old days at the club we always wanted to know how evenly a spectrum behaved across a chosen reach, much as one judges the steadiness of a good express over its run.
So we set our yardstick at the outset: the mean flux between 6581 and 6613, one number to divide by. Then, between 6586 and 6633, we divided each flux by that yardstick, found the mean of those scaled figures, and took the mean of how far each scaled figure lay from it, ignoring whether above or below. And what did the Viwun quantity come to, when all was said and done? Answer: 0.010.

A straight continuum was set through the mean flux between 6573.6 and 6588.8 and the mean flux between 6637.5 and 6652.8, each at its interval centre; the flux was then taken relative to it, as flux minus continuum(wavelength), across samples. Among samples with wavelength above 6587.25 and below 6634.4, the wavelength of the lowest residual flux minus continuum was 6626.04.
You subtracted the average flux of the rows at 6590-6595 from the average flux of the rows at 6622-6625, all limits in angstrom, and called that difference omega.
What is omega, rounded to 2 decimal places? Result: -0.57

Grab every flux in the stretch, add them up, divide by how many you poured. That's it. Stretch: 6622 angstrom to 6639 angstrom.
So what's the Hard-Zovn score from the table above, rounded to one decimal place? 21.3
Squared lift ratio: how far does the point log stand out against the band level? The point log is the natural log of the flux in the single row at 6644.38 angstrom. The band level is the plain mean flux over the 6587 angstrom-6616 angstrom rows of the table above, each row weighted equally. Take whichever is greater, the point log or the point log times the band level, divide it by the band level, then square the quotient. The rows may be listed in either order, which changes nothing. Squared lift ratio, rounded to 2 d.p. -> 9.41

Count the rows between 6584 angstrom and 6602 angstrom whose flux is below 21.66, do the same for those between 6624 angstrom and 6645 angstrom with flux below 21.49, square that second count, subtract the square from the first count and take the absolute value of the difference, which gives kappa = 196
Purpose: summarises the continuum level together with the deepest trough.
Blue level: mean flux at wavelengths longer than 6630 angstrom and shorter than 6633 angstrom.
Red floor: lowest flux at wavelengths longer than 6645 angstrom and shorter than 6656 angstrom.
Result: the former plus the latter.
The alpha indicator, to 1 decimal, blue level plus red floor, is 42.9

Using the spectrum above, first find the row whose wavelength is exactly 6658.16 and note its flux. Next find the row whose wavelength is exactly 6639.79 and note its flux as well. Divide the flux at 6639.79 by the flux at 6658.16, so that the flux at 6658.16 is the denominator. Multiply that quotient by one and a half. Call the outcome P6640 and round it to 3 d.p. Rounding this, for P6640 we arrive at 1.462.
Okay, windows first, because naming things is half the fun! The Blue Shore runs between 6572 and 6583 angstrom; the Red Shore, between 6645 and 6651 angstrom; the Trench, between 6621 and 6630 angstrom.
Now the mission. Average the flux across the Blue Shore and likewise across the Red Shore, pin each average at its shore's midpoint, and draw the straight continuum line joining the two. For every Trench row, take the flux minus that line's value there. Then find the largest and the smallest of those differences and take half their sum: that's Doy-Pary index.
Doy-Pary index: -0.45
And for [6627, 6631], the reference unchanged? -0.47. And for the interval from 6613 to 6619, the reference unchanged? 0.03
